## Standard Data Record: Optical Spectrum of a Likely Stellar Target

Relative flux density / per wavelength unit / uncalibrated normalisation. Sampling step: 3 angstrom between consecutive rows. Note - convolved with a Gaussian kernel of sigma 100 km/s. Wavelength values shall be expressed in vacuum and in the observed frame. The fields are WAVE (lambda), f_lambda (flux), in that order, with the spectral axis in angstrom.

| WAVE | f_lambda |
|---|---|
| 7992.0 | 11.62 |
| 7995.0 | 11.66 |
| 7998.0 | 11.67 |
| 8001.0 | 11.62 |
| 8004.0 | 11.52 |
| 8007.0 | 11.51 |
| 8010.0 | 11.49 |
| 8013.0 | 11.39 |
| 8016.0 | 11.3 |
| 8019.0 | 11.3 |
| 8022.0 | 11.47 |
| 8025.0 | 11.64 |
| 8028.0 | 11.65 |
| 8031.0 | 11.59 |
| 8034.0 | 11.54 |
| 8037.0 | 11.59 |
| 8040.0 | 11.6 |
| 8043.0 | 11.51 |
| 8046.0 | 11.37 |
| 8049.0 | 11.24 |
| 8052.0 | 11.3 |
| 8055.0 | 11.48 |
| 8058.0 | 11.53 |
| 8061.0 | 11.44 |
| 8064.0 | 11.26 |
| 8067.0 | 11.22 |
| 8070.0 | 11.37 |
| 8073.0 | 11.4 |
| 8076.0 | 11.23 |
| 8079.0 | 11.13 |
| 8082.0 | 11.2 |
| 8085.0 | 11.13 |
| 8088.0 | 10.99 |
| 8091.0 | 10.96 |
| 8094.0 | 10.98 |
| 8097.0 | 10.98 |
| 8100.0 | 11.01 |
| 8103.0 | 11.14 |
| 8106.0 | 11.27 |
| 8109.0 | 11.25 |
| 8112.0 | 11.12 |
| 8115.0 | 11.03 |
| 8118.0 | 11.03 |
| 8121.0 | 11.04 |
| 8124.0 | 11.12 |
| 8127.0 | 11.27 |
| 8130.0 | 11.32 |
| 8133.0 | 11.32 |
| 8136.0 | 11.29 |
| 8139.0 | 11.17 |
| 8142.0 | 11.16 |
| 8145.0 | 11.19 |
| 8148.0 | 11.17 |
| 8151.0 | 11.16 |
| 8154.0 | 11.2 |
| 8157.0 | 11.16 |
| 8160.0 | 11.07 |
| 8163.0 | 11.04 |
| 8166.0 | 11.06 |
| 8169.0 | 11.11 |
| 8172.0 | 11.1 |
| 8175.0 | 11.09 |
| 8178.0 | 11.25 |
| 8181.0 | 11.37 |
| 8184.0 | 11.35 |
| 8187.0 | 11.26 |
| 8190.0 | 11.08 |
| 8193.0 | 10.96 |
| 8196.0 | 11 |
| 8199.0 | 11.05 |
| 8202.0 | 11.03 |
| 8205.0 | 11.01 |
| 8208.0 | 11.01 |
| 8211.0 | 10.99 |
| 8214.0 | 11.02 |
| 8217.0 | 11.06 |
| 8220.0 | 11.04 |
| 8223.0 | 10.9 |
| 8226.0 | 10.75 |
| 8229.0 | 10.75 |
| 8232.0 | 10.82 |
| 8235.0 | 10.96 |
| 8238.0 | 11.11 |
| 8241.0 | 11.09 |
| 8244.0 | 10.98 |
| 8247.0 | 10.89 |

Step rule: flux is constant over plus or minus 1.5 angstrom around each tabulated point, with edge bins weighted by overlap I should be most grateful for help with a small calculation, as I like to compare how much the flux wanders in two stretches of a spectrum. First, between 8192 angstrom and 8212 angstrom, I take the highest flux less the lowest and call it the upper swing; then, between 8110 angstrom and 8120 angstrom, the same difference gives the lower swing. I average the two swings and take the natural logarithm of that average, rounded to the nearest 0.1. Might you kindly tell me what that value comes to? -2.4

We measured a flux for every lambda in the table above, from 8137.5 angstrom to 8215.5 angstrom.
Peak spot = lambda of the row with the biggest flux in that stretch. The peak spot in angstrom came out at 8181.0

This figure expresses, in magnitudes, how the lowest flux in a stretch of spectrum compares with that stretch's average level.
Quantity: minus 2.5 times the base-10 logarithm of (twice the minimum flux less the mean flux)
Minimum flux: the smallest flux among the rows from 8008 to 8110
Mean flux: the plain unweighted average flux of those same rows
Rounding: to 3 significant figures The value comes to -2.56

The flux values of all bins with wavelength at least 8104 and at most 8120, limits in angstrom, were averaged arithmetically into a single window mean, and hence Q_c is 11.1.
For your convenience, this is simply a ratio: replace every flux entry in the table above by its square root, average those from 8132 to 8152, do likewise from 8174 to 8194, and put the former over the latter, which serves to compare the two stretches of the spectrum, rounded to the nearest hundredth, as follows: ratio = 1.00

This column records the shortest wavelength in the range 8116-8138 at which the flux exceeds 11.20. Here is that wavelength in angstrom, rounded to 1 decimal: 8127.0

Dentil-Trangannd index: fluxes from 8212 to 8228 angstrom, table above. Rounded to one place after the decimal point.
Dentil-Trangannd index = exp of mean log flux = 11.0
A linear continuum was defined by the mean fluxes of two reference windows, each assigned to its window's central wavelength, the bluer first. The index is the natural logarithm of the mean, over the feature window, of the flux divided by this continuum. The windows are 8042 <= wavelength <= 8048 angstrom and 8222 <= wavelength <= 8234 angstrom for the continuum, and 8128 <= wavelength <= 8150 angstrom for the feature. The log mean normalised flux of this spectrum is 0.011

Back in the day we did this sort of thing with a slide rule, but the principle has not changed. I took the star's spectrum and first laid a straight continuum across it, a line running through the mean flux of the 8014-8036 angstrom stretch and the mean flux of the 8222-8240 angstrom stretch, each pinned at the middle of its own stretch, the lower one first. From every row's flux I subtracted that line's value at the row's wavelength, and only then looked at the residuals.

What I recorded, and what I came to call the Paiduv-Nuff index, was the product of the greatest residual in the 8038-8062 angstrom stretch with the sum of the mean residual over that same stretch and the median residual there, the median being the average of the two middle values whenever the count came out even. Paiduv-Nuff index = 0.010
